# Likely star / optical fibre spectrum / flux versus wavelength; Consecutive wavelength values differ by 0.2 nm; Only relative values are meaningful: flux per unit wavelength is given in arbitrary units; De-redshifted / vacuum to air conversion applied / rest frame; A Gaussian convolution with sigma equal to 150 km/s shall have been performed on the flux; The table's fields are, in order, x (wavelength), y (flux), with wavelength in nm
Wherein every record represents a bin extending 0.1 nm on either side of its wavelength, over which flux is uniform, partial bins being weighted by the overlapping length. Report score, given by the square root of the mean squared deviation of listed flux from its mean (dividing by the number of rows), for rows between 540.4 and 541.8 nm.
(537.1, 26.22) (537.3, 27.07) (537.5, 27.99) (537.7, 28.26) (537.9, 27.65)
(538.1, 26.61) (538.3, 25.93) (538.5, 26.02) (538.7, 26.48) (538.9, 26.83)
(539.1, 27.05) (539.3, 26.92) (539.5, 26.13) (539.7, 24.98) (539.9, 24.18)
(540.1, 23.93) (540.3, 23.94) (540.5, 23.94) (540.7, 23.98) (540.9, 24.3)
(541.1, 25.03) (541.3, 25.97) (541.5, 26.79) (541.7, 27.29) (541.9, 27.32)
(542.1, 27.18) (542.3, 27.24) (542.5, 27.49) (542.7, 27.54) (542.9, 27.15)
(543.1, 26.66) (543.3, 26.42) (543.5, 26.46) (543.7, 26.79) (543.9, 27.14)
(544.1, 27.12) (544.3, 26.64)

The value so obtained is 1.27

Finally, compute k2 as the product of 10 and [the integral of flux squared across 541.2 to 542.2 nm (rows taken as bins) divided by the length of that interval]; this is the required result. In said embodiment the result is 7244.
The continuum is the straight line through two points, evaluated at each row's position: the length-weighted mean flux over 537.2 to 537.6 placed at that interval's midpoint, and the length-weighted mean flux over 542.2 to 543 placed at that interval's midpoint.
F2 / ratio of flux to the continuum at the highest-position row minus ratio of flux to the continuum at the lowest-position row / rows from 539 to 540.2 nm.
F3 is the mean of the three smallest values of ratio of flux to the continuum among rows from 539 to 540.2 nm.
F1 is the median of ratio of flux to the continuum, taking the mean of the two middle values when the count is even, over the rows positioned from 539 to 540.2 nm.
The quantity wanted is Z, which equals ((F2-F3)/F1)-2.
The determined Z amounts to -3.07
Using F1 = 0.93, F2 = -0.11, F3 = 0.89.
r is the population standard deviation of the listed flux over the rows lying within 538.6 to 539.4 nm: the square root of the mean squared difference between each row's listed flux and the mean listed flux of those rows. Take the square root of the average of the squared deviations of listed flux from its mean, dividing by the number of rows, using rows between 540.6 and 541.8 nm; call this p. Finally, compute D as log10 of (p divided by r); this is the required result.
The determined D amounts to 0.76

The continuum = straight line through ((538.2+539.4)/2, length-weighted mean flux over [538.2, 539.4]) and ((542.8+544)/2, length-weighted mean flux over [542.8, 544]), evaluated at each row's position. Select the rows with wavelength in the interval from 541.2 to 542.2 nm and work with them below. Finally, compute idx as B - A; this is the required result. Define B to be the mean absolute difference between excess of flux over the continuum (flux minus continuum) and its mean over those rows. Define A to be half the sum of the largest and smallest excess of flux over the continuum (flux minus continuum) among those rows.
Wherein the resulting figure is 0.4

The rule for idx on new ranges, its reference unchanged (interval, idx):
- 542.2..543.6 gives 0.2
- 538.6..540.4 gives 2.3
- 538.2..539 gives 0.5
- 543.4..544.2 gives 0.2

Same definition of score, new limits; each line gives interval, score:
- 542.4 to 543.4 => 0.45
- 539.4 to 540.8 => 0.77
